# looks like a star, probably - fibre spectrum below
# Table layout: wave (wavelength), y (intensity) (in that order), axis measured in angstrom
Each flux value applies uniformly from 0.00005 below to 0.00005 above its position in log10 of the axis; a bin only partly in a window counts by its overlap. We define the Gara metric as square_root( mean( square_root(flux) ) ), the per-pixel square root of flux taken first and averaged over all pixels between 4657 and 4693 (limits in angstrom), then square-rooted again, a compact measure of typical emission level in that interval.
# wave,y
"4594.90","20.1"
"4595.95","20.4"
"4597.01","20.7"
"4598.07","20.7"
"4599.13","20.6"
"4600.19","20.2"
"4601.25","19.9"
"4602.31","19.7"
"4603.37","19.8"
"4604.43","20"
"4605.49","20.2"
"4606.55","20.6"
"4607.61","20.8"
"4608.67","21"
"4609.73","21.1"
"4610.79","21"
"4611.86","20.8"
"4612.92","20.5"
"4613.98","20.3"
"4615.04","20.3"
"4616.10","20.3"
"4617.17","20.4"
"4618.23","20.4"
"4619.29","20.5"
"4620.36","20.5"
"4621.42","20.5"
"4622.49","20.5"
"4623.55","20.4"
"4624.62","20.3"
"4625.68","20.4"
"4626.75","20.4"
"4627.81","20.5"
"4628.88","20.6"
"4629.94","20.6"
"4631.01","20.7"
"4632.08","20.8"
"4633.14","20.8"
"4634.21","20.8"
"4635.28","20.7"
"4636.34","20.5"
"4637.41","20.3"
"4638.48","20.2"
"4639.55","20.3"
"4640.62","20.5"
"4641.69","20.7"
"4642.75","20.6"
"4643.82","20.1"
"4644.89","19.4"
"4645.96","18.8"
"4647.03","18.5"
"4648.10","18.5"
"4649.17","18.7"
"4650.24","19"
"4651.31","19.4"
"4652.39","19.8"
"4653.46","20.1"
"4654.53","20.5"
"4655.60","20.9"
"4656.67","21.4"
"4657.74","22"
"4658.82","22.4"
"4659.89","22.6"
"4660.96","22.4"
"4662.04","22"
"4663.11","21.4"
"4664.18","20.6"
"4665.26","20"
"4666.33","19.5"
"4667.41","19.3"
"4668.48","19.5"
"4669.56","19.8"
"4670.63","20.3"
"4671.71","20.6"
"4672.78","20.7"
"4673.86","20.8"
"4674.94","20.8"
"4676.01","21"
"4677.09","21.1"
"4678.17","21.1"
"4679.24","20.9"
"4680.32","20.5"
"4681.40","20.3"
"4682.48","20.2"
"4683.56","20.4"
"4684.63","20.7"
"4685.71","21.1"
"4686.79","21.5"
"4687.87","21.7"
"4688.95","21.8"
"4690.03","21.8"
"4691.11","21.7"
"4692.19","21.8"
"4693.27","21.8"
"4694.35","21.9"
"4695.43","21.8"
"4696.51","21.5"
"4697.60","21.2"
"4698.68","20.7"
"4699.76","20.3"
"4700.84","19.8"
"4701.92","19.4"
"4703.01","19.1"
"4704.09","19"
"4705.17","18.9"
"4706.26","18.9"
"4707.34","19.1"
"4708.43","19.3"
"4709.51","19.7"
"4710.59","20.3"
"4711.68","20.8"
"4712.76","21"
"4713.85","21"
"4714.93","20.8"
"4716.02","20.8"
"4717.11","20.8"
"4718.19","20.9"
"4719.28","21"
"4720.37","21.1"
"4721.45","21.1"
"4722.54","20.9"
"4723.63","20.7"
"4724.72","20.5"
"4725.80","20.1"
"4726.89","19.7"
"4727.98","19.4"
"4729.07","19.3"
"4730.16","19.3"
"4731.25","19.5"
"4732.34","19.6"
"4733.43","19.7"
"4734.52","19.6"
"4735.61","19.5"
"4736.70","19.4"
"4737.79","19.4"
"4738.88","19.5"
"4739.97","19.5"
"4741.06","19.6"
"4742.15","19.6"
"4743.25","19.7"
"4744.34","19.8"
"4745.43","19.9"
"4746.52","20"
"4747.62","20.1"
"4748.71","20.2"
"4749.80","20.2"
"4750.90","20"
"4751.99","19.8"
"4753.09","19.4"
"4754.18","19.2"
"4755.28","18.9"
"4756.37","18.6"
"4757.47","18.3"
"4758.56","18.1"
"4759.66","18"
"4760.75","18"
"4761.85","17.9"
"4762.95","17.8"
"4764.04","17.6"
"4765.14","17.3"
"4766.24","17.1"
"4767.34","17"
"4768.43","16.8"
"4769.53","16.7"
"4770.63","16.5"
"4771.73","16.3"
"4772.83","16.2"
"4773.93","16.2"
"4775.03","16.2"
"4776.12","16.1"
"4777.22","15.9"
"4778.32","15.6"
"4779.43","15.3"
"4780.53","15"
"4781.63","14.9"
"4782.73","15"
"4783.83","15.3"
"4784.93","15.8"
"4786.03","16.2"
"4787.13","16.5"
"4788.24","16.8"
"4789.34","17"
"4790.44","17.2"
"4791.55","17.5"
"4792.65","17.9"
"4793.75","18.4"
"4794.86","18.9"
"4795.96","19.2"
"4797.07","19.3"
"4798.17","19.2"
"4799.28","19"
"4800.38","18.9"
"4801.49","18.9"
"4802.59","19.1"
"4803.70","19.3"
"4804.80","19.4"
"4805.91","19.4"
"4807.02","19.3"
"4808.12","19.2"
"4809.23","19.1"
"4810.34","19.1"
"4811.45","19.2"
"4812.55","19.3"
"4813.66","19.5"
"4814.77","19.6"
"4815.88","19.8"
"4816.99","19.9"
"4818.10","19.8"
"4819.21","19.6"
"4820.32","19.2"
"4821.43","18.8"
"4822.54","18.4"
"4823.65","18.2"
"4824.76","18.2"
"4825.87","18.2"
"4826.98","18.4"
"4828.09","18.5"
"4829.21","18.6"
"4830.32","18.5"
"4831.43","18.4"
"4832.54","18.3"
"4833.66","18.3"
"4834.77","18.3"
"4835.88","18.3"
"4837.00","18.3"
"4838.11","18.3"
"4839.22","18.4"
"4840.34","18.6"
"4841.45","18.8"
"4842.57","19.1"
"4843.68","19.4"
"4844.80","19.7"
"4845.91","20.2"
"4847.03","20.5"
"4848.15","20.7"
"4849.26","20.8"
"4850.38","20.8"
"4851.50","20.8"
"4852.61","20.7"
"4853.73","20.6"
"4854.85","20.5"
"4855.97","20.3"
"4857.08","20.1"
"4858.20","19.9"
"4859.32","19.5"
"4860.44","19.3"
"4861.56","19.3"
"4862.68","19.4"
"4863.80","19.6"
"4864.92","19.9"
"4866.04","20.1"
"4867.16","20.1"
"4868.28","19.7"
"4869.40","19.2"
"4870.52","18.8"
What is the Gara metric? 2.14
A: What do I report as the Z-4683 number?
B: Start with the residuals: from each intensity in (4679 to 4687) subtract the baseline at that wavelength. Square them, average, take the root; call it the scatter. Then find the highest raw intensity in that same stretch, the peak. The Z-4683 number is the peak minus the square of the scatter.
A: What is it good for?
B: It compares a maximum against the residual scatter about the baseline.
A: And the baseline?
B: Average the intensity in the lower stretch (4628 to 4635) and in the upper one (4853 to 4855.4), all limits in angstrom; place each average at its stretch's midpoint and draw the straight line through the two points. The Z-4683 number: 21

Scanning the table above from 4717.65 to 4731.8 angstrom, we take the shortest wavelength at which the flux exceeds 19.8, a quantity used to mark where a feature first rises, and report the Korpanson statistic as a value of 4718.19 angstrom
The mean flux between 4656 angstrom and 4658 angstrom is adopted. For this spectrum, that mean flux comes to 21.7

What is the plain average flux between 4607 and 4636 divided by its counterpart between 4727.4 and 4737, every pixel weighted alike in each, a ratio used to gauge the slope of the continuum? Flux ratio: 1.06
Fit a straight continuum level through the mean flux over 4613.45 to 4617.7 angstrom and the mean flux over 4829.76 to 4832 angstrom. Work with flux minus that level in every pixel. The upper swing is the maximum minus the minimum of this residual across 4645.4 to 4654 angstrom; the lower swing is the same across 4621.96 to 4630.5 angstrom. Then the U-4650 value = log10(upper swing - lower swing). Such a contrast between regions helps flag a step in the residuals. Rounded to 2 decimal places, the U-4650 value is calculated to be 0.12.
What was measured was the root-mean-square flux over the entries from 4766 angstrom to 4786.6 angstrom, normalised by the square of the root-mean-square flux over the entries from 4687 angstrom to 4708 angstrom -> 0.0375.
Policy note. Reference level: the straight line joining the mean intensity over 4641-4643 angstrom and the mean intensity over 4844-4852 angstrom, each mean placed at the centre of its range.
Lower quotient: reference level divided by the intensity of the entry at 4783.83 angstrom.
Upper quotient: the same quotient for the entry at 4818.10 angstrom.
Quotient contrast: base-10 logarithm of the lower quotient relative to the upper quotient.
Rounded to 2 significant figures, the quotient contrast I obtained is 0.11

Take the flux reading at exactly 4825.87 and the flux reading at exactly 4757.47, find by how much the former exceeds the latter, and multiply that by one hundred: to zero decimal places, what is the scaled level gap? -10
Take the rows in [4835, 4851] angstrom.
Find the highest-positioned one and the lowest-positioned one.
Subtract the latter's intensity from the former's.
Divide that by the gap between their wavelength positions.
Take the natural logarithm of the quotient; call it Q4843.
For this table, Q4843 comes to -1.8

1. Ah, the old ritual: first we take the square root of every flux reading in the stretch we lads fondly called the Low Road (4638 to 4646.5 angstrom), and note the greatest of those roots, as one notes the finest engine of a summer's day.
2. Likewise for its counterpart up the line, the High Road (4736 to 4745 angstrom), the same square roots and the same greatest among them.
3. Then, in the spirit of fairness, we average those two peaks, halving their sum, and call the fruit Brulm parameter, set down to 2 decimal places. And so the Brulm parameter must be 4.50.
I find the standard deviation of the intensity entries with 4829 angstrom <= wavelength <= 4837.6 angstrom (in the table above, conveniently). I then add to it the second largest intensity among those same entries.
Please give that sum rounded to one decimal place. 18.6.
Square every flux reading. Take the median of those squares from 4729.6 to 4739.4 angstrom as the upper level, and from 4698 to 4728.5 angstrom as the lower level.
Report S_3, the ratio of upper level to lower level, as 0.91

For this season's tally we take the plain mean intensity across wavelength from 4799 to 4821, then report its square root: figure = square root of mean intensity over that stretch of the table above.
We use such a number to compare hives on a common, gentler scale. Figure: 4.397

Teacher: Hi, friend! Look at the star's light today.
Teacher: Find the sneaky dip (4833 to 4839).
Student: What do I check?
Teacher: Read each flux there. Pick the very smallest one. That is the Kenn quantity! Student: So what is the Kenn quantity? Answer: 18.3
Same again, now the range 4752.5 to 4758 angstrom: 18.3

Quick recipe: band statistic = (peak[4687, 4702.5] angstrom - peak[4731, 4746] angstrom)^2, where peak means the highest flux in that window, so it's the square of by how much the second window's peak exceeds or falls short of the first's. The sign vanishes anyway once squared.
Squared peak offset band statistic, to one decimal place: 4.0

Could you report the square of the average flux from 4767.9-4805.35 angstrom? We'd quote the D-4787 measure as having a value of 294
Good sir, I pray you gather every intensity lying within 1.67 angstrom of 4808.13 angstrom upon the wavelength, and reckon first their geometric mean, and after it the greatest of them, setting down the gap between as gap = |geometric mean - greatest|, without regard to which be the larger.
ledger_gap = 0.10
